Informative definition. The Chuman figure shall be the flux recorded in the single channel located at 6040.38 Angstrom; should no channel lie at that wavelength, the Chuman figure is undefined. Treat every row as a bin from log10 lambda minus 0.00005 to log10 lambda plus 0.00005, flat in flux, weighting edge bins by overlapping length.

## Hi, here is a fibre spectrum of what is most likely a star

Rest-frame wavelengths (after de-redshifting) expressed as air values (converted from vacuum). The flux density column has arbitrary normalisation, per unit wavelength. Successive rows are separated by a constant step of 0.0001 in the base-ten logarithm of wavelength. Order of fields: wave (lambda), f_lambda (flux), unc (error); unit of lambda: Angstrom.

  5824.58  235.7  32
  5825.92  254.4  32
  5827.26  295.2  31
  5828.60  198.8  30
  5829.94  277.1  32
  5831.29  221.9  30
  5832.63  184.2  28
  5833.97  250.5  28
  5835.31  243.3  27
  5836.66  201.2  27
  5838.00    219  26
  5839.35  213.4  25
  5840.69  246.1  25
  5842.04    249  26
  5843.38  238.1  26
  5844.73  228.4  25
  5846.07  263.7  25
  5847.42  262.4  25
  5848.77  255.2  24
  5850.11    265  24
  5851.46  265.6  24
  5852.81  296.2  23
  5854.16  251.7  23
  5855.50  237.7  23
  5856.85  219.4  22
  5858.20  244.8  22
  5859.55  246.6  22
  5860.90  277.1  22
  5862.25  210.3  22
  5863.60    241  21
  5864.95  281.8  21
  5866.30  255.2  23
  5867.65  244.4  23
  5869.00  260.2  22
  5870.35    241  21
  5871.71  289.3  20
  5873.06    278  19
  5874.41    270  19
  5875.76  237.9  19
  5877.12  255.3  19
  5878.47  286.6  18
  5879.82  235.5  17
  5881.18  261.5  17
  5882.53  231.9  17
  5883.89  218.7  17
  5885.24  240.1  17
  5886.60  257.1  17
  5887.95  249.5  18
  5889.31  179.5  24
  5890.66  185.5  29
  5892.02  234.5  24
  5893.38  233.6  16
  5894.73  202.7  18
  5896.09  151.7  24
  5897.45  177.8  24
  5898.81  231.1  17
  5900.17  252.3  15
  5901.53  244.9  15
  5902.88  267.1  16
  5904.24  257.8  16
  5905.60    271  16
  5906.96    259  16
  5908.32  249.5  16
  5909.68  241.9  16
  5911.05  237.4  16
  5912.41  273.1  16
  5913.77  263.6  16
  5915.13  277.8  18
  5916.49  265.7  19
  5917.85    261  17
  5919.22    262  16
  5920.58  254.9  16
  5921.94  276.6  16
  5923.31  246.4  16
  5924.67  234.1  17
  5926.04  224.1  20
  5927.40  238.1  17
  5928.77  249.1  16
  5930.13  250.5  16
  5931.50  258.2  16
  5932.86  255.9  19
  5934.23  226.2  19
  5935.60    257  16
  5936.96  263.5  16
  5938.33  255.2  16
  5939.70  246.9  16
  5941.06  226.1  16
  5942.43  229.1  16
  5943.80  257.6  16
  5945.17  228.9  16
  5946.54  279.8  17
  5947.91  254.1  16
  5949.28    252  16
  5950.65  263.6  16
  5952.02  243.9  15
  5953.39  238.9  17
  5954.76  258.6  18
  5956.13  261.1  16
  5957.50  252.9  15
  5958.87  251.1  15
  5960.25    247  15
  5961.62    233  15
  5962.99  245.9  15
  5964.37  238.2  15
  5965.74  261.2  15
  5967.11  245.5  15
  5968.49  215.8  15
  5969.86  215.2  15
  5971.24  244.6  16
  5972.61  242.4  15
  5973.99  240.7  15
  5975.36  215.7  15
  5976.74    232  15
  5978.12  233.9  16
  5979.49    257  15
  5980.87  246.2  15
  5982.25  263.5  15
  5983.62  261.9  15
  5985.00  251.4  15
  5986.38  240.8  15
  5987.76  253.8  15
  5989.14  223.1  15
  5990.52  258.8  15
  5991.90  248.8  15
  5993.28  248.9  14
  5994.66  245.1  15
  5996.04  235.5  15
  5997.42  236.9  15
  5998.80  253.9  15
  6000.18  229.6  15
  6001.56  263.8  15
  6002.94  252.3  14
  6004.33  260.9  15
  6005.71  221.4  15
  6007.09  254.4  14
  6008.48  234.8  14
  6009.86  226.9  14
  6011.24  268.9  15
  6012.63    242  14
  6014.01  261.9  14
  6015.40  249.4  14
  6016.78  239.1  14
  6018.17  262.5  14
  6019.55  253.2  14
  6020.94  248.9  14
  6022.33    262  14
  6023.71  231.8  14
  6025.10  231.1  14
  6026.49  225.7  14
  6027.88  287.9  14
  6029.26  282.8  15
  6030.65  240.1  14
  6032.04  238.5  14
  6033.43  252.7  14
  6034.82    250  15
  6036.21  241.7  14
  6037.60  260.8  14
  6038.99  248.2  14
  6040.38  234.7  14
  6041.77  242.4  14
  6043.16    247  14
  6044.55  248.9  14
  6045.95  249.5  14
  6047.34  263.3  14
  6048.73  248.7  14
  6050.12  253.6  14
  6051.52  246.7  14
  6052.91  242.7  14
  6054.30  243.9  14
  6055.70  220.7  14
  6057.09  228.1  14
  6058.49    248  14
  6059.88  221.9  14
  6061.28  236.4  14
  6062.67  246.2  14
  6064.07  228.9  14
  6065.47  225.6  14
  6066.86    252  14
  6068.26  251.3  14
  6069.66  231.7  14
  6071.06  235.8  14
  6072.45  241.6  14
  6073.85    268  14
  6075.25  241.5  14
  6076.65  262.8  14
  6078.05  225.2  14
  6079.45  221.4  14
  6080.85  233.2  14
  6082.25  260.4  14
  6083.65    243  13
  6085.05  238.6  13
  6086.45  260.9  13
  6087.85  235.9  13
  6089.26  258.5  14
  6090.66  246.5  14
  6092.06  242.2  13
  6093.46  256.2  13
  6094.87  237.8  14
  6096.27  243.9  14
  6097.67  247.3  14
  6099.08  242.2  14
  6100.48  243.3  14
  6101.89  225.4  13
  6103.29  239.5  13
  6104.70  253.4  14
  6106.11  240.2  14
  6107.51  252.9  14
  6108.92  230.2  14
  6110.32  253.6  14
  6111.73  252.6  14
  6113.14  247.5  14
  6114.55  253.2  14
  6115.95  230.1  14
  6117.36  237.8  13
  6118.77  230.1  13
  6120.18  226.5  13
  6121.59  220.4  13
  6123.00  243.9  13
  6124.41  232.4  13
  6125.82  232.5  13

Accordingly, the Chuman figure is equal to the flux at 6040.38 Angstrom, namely 234.7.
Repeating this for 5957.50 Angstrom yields 252.9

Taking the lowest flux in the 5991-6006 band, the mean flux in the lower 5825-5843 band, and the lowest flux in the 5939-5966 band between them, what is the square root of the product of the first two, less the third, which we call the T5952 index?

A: 2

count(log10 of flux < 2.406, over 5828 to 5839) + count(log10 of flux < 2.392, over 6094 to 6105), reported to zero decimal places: 13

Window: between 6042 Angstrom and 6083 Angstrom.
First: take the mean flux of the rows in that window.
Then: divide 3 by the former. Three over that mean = 0.0124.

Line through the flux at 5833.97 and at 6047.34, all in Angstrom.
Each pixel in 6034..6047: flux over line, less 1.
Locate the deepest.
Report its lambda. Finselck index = 6040.38 Angstrom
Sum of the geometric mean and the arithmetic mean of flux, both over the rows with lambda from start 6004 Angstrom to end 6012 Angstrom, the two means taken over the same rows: 488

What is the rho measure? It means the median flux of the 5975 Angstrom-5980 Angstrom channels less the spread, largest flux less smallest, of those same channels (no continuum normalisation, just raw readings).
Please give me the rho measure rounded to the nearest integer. 192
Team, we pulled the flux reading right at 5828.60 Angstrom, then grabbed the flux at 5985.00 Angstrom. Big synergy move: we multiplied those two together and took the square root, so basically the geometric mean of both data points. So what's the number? 224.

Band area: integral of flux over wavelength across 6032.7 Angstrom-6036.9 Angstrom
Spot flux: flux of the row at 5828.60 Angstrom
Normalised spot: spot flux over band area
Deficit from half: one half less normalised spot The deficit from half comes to 0.31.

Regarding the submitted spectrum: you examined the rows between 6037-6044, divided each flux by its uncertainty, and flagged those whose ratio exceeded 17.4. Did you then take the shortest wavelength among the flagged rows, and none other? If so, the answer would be 6037.60 Angstrom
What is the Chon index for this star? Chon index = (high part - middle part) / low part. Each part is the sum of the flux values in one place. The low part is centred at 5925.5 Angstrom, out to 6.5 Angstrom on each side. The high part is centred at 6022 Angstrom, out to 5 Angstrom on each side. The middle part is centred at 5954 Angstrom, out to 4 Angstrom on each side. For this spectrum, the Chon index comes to 0.1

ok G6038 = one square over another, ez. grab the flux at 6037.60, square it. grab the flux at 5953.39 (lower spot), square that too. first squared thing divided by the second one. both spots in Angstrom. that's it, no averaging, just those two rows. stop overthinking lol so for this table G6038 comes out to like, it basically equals 1.19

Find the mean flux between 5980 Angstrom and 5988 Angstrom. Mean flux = 253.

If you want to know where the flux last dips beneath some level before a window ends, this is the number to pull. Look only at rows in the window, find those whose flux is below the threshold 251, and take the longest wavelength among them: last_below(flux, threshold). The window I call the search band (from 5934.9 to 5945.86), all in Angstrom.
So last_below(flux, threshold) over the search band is 5945.17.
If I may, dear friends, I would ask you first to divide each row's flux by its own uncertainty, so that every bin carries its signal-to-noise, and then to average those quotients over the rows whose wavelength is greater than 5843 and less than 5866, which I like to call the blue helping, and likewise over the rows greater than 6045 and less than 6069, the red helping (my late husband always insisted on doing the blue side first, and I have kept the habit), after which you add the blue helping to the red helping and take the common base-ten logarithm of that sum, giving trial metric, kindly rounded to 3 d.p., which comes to 1.450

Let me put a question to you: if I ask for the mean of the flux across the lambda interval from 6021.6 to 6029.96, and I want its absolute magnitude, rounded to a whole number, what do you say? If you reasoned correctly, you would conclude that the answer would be 254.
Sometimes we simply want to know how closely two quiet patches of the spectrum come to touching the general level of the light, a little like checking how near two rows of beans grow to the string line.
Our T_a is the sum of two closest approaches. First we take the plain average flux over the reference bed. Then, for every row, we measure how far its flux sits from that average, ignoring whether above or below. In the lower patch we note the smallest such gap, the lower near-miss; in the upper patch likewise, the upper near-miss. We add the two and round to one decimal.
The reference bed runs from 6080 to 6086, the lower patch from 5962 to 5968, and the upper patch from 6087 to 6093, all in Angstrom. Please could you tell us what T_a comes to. 3.3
